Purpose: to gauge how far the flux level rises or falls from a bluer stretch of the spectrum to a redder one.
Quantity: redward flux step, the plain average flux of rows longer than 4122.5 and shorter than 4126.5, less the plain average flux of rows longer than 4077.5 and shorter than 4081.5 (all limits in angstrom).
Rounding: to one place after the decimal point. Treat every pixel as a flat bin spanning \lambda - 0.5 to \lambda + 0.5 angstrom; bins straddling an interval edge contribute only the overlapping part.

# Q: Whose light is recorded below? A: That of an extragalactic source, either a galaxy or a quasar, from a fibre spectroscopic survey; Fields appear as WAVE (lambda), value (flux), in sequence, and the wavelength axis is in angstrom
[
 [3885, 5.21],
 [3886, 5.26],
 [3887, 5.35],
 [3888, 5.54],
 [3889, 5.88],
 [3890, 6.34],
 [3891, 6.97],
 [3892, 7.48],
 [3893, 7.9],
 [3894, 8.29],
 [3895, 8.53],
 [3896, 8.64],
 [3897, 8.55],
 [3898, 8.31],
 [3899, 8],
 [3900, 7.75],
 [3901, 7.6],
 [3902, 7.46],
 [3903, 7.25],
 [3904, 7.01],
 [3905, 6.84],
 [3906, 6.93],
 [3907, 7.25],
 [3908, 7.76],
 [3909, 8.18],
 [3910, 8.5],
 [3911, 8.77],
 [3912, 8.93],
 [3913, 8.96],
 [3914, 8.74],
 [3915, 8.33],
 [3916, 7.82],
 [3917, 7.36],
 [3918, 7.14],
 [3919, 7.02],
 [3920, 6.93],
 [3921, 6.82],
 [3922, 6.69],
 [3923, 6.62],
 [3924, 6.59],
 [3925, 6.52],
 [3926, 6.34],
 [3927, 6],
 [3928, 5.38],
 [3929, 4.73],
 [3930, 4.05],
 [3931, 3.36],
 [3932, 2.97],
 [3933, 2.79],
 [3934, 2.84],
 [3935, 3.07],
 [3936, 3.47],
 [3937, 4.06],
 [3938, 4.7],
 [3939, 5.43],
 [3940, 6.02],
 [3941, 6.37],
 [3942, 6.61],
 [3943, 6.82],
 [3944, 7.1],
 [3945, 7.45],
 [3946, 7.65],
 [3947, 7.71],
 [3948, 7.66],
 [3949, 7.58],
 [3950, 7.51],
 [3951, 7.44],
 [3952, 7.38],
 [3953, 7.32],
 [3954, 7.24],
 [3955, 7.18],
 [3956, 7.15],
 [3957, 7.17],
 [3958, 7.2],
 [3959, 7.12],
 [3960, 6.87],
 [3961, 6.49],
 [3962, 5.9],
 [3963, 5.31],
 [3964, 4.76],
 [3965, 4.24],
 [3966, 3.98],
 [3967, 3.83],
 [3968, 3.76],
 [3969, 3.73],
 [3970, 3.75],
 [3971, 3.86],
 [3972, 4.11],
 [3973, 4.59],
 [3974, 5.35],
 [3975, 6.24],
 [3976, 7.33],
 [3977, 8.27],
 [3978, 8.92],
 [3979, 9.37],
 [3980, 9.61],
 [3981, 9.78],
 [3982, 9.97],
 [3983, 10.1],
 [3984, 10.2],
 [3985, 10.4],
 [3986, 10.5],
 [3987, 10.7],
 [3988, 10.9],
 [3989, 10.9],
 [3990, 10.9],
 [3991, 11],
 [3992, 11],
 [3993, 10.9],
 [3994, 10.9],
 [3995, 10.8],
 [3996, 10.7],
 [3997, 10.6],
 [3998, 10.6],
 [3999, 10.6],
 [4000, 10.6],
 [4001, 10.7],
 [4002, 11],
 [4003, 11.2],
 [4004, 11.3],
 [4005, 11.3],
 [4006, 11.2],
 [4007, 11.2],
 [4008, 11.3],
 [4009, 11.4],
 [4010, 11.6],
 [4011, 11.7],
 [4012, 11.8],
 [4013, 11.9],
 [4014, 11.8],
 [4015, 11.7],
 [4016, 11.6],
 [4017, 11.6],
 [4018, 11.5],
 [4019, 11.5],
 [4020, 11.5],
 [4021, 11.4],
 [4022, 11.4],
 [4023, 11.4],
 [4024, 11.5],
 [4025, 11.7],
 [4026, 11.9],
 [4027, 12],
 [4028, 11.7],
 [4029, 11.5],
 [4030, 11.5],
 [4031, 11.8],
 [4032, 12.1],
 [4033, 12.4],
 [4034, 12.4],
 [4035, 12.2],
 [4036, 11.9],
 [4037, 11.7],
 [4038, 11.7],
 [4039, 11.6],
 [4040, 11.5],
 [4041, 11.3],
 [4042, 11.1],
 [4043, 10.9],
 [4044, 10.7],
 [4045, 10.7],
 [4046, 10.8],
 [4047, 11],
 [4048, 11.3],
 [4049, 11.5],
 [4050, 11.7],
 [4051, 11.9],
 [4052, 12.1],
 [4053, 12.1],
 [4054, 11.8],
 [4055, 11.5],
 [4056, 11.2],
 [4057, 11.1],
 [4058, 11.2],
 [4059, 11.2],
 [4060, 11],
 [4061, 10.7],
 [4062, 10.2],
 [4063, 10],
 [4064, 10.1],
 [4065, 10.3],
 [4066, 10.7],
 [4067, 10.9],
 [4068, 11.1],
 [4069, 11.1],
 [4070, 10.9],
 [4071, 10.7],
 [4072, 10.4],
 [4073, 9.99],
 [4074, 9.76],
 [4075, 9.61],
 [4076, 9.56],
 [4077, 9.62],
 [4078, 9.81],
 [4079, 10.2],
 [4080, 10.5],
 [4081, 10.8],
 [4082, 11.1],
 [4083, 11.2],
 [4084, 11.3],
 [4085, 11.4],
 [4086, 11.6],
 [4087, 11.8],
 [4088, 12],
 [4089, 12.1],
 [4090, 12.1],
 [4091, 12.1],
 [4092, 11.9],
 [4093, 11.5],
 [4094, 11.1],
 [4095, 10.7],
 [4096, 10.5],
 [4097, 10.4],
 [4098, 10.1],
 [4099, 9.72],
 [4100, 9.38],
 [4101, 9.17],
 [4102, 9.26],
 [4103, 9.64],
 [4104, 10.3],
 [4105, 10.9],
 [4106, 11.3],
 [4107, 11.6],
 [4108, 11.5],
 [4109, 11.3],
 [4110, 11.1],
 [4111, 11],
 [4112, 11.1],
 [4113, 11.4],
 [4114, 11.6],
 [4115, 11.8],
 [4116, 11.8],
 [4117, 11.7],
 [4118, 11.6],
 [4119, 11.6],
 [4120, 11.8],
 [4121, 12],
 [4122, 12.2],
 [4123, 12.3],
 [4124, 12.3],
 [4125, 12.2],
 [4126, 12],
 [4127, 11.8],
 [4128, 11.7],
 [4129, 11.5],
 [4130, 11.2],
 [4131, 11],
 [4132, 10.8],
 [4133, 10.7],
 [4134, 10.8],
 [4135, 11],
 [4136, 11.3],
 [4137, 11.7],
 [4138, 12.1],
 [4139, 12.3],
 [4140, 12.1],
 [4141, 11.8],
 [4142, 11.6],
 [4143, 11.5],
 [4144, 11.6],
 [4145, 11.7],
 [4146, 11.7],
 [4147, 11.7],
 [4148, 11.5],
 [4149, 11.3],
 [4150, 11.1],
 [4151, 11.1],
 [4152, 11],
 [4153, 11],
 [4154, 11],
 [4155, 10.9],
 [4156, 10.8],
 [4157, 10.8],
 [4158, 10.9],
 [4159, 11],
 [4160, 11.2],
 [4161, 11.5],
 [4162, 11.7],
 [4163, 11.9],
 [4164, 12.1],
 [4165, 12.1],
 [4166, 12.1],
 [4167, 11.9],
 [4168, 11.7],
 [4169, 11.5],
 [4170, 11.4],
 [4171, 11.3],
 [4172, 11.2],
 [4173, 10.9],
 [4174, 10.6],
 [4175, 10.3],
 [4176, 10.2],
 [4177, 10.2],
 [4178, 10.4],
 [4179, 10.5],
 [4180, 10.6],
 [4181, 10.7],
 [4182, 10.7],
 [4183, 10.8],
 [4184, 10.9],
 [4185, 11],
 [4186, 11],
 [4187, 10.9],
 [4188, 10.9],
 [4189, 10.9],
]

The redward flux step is 1.9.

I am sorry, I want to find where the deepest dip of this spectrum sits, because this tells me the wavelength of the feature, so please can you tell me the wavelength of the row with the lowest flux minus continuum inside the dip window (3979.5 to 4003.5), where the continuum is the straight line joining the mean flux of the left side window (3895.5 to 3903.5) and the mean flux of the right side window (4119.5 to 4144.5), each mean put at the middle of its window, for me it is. 3980 angstrom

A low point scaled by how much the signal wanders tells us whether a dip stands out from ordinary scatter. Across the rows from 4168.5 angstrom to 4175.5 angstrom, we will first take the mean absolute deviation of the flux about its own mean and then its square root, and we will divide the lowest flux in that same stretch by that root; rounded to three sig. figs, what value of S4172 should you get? 17.0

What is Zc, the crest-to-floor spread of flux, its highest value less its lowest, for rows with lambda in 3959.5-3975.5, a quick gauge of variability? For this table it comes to 3.1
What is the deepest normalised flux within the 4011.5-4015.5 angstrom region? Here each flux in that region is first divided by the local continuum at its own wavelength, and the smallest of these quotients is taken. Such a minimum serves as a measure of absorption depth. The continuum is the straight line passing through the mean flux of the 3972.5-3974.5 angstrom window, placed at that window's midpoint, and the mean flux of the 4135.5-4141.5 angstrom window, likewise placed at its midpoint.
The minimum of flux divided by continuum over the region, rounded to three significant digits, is 1.74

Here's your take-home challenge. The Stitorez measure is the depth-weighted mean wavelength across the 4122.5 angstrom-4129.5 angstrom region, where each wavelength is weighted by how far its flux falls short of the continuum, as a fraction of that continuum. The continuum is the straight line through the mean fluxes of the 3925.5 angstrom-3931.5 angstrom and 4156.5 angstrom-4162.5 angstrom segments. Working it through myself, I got 4125.6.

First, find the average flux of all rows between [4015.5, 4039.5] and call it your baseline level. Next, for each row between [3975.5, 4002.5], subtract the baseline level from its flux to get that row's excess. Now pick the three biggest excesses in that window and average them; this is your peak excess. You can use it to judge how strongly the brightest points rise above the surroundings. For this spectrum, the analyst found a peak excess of -0.7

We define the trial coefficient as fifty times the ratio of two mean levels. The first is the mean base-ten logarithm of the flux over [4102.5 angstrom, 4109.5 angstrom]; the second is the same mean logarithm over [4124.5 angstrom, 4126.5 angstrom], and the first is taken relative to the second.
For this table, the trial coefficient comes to 48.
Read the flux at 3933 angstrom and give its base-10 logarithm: 0.45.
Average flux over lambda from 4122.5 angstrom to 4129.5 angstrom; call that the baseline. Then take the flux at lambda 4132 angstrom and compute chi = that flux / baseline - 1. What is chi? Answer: -0.10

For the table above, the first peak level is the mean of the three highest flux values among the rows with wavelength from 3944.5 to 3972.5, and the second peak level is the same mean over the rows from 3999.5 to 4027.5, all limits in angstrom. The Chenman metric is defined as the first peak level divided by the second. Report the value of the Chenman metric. 0.64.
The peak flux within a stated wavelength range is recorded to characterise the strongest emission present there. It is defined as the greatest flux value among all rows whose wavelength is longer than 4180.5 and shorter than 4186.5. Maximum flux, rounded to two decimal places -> 11.00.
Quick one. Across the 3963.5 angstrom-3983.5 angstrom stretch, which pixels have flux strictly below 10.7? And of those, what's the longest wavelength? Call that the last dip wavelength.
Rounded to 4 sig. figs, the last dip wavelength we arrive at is 3983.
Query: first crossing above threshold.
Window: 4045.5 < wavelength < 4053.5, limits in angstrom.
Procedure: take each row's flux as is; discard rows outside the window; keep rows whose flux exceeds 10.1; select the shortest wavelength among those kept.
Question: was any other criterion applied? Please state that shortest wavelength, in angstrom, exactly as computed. 4046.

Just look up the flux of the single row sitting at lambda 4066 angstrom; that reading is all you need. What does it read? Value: 10.7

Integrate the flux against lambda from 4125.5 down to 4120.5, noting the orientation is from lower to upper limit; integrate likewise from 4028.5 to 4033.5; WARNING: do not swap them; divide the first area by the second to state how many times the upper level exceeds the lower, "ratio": 1.0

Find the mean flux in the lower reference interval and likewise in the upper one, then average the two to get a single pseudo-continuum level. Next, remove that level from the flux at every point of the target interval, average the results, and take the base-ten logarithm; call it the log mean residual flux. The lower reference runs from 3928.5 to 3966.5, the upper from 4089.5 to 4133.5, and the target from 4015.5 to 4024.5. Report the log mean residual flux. 0.47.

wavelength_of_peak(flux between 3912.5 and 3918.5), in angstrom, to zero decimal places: 3913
